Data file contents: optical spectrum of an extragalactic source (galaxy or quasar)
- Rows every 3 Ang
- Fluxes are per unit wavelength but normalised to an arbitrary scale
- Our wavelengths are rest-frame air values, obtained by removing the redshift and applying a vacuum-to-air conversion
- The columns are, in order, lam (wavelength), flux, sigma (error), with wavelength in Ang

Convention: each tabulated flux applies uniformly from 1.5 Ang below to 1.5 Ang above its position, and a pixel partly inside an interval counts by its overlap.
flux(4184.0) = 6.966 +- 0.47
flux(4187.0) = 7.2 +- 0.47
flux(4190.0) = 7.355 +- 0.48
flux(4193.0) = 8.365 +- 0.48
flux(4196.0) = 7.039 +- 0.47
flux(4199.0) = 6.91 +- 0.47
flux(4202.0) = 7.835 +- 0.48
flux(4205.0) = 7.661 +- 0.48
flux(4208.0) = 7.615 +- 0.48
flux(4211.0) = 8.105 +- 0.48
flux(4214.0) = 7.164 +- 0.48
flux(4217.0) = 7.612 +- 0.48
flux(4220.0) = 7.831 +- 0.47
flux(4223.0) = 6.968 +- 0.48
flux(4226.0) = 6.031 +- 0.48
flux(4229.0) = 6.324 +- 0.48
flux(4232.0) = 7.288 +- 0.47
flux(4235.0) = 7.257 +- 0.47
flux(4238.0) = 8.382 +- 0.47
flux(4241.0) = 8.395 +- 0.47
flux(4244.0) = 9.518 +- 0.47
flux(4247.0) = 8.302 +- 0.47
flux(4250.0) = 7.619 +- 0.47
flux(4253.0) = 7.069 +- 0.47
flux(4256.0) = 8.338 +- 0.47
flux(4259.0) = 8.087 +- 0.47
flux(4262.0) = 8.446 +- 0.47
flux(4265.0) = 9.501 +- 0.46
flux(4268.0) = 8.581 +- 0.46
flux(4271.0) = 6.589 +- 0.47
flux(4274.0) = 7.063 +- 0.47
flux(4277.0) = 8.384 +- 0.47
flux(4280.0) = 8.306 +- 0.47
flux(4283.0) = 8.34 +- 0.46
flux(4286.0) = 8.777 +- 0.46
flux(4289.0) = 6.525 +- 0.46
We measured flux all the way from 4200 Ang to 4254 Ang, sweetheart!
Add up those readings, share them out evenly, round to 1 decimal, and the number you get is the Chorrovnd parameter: 7.6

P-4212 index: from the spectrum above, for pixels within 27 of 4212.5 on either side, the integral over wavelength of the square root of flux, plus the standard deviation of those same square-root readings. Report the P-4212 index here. 147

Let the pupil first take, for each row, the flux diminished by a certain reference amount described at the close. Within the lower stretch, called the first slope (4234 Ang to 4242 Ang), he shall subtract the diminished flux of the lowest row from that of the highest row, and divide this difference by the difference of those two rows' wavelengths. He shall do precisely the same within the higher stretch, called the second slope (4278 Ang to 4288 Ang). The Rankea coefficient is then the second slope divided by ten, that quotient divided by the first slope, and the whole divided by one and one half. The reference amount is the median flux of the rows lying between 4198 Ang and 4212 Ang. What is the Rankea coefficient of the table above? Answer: 0.028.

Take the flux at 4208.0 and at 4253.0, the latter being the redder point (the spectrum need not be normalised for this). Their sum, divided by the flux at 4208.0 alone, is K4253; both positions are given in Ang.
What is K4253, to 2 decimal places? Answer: 1.93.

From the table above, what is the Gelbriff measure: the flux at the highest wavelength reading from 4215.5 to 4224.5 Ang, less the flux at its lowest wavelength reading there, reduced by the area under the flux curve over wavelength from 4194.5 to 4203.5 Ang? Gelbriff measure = -66.0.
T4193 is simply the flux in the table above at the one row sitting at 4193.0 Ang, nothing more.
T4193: 8.365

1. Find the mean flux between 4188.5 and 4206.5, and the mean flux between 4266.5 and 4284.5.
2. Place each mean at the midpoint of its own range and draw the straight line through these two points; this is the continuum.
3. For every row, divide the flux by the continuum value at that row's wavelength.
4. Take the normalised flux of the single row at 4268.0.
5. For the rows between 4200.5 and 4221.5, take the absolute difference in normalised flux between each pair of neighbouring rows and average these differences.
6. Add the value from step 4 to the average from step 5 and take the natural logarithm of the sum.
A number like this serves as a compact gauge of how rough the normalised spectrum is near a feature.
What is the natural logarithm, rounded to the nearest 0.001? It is 0.135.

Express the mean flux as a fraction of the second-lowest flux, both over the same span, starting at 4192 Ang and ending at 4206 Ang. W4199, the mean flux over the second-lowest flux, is 1.07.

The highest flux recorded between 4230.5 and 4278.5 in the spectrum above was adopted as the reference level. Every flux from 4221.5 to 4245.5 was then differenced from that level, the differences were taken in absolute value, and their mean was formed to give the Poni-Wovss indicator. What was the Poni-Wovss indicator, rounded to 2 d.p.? 2.00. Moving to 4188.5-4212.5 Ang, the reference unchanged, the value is 1.91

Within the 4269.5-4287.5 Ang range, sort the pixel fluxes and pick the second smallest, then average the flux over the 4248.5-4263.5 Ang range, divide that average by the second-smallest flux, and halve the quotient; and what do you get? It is 0.56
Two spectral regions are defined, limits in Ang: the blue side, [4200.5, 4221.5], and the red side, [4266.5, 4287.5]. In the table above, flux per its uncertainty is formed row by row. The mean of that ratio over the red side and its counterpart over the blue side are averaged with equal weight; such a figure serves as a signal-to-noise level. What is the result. 16.6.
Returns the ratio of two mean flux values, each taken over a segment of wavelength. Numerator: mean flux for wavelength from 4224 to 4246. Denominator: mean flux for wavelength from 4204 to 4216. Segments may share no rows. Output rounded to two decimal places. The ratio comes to 1.00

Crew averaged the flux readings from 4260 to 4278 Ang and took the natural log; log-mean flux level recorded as 2.09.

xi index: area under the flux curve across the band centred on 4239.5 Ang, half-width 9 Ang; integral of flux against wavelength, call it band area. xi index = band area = 147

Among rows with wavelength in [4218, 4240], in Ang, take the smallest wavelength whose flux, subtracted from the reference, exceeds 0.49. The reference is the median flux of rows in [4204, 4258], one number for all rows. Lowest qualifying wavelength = 4223.0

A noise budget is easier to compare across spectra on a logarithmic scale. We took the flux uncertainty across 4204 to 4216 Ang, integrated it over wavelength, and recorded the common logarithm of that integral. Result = 0.76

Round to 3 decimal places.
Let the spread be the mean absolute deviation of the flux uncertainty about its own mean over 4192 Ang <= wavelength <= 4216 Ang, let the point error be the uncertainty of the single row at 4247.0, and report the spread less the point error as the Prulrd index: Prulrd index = -0.466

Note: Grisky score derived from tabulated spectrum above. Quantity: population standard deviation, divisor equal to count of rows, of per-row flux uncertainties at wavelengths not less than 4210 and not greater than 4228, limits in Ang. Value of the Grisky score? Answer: 0.0037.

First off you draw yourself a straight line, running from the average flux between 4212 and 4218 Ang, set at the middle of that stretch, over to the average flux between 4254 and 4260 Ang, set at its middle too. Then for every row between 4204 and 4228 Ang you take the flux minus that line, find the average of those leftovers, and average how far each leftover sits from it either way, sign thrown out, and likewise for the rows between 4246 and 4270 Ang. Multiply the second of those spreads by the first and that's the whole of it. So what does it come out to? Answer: 0.25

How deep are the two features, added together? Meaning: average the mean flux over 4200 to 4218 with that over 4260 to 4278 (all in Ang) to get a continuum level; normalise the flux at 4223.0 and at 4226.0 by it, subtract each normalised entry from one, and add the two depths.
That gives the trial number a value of 0.35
